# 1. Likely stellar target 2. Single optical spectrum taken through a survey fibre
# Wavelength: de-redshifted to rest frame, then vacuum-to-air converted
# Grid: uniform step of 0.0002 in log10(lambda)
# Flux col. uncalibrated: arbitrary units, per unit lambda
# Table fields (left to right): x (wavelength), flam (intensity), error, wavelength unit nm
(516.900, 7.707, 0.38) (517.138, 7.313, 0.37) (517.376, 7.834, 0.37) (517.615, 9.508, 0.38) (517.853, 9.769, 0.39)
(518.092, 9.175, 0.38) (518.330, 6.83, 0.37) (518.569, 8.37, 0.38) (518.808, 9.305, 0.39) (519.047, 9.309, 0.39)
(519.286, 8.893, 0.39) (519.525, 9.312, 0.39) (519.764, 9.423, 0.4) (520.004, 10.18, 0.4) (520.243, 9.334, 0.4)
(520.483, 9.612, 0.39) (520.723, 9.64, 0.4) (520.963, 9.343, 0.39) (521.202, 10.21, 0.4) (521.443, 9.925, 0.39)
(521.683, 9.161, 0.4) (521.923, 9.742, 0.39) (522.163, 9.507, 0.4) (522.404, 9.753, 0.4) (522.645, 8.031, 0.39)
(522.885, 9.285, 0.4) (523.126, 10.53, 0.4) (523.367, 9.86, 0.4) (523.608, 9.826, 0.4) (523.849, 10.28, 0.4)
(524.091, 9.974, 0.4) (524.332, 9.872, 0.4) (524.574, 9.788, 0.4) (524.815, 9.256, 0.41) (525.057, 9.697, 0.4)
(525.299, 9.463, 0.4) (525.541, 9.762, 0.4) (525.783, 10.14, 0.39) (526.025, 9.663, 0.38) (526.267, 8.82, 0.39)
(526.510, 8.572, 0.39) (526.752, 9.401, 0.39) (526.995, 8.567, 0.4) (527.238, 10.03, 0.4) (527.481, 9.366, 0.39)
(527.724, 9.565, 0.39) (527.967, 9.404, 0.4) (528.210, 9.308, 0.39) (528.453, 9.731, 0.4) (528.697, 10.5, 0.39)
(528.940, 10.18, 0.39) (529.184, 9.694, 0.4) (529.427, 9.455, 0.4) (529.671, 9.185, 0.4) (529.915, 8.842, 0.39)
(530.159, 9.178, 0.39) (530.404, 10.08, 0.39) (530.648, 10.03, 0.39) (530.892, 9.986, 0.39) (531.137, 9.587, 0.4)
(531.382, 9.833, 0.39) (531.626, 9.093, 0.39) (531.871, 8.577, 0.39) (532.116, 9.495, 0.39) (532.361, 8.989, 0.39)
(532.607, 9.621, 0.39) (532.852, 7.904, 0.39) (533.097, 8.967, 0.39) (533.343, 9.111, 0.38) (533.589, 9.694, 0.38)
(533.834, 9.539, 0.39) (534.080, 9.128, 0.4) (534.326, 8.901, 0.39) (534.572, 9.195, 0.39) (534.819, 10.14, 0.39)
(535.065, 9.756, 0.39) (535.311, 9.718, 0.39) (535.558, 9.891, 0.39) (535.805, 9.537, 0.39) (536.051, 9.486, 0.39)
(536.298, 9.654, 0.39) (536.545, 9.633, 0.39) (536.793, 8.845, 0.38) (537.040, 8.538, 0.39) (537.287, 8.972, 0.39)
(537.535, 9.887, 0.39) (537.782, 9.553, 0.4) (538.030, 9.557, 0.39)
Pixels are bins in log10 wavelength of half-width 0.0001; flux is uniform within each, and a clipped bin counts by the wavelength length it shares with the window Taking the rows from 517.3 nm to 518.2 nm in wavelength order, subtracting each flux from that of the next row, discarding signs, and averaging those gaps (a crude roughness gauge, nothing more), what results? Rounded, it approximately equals 0.84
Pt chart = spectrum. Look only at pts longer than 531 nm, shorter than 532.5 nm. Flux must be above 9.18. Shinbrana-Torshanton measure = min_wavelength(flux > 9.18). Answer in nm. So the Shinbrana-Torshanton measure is 531.137 nm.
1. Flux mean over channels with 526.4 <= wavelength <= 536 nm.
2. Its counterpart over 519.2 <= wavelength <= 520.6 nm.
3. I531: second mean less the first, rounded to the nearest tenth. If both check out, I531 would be 0.0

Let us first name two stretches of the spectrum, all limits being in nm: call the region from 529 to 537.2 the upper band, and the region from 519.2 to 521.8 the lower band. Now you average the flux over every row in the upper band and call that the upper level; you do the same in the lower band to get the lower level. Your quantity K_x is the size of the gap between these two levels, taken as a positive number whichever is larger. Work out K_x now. 0.18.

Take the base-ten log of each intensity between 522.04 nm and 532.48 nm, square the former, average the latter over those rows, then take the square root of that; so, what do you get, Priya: 0.979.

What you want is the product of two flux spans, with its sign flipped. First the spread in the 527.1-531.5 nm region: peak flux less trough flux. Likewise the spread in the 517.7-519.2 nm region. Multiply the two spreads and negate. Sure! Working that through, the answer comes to -4.9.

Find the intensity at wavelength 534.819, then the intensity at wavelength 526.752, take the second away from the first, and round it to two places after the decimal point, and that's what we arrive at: 0.74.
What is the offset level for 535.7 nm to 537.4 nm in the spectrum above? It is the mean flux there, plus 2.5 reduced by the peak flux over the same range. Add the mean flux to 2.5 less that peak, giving 2.08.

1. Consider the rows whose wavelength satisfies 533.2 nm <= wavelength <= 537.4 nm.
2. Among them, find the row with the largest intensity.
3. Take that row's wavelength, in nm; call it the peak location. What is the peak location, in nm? 534.819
